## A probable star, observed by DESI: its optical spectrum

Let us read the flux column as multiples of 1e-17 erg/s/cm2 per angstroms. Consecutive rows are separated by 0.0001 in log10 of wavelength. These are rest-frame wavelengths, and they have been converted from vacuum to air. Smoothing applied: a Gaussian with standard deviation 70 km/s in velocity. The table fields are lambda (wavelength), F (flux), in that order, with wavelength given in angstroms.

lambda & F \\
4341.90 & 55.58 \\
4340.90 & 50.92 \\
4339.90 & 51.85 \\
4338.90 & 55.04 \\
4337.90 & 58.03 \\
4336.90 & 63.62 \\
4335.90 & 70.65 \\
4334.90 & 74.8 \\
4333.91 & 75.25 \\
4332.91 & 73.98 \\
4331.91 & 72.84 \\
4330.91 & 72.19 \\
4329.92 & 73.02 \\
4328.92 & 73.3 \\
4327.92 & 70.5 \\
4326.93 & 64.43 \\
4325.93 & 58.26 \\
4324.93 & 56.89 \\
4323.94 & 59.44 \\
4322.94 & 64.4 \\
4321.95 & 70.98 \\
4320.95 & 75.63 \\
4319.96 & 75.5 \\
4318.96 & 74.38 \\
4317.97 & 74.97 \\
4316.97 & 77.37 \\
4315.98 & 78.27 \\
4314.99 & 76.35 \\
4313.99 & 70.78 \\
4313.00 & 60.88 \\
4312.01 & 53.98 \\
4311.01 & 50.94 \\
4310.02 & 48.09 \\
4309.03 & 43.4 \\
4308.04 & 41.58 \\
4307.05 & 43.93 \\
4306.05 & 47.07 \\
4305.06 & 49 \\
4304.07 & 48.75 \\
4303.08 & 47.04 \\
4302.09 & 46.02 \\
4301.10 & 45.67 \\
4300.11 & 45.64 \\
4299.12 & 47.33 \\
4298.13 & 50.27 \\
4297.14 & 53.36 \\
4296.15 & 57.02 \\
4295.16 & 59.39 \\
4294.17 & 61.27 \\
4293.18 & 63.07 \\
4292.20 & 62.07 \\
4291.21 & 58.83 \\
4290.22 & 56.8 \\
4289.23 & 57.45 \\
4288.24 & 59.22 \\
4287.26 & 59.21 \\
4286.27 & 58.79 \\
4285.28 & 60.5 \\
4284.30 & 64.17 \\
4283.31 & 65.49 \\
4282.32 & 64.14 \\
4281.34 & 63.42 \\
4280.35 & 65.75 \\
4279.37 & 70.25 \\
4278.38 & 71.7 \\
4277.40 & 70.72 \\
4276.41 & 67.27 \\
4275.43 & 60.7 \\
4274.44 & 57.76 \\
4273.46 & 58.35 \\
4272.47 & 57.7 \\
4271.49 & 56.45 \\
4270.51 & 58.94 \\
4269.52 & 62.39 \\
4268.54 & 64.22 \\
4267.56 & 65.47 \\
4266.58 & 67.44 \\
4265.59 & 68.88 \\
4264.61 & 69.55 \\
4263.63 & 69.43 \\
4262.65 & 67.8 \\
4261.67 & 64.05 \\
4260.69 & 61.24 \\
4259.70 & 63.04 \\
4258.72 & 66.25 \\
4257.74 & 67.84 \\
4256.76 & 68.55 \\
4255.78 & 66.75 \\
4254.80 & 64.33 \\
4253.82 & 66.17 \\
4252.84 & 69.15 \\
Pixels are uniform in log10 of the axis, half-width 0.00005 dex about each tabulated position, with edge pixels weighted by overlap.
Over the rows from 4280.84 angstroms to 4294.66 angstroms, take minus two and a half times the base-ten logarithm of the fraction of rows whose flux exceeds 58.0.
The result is 0.17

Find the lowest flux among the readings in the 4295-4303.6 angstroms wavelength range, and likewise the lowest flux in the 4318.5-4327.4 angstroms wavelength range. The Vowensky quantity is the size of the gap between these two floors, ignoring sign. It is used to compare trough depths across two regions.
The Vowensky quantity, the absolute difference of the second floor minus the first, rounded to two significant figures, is 11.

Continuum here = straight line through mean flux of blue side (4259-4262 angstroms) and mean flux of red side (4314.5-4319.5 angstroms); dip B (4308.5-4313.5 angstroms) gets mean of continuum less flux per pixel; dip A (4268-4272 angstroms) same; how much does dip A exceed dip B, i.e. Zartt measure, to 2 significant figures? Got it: -19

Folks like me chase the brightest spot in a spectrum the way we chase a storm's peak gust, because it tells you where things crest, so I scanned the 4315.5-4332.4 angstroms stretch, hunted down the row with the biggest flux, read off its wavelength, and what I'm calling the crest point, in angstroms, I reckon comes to 4315.98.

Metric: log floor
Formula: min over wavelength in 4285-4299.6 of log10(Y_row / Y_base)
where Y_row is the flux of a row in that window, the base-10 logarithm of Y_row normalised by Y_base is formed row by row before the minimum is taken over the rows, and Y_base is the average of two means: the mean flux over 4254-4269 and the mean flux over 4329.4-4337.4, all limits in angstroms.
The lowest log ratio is -0.16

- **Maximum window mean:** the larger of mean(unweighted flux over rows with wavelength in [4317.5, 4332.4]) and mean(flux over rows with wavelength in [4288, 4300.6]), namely 69.1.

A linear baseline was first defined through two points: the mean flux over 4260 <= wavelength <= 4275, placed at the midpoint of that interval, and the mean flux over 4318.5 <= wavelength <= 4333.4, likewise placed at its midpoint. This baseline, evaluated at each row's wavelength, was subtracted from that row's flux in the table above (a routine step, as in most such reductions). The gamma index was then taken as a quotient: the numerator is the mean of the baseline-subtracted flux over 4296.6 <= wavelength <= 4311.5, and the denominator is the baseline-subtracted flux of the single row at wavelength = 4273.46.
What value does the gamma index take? 3.6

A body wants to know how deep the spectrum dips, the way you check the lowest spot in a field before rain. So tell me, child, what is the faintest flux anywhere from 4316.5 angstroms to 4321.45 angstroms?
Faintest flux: 74.38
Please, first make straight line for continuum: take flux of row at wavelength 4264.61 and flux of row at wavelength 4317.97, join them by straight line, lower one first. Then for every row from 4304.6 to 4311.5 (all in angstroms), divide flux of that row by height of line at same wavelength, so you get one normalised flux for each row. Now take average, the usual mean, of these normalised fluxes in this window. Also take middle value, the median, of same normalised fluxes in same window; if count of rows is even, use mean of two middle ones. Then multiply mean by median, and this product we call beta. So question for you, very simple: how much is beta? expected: 0.40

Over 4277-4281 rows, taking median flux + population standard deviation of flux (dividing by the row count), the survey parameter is 73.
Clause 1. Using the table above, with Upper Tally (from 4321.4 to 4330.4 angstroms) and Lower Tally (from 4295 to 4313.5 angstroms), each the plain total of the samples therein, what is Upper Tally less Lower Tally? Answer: -348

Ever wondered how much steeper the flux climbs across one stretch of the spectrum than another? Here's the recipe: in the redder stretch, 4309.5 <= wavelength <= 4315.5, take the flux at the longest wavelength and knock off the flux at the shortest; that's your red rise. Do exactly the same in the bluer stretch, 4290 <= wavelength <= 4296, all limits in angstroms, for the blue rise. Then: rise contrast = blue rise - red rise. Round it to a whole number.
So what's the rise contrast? -26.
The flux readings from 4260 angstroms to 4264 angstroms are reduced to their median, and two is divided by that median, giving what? 0.030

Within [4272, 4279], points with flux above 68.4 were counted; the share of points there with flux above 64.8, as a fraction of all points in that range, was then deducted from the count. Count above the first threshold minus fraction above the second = 1.6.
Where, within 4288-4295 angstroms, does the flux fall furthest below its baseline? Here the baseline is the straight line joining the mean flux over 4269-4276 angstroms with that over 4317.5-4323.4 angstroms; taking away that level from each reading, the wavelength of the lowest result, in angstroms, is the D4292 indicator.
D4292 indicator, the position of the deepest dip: 4290.22 angstroms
